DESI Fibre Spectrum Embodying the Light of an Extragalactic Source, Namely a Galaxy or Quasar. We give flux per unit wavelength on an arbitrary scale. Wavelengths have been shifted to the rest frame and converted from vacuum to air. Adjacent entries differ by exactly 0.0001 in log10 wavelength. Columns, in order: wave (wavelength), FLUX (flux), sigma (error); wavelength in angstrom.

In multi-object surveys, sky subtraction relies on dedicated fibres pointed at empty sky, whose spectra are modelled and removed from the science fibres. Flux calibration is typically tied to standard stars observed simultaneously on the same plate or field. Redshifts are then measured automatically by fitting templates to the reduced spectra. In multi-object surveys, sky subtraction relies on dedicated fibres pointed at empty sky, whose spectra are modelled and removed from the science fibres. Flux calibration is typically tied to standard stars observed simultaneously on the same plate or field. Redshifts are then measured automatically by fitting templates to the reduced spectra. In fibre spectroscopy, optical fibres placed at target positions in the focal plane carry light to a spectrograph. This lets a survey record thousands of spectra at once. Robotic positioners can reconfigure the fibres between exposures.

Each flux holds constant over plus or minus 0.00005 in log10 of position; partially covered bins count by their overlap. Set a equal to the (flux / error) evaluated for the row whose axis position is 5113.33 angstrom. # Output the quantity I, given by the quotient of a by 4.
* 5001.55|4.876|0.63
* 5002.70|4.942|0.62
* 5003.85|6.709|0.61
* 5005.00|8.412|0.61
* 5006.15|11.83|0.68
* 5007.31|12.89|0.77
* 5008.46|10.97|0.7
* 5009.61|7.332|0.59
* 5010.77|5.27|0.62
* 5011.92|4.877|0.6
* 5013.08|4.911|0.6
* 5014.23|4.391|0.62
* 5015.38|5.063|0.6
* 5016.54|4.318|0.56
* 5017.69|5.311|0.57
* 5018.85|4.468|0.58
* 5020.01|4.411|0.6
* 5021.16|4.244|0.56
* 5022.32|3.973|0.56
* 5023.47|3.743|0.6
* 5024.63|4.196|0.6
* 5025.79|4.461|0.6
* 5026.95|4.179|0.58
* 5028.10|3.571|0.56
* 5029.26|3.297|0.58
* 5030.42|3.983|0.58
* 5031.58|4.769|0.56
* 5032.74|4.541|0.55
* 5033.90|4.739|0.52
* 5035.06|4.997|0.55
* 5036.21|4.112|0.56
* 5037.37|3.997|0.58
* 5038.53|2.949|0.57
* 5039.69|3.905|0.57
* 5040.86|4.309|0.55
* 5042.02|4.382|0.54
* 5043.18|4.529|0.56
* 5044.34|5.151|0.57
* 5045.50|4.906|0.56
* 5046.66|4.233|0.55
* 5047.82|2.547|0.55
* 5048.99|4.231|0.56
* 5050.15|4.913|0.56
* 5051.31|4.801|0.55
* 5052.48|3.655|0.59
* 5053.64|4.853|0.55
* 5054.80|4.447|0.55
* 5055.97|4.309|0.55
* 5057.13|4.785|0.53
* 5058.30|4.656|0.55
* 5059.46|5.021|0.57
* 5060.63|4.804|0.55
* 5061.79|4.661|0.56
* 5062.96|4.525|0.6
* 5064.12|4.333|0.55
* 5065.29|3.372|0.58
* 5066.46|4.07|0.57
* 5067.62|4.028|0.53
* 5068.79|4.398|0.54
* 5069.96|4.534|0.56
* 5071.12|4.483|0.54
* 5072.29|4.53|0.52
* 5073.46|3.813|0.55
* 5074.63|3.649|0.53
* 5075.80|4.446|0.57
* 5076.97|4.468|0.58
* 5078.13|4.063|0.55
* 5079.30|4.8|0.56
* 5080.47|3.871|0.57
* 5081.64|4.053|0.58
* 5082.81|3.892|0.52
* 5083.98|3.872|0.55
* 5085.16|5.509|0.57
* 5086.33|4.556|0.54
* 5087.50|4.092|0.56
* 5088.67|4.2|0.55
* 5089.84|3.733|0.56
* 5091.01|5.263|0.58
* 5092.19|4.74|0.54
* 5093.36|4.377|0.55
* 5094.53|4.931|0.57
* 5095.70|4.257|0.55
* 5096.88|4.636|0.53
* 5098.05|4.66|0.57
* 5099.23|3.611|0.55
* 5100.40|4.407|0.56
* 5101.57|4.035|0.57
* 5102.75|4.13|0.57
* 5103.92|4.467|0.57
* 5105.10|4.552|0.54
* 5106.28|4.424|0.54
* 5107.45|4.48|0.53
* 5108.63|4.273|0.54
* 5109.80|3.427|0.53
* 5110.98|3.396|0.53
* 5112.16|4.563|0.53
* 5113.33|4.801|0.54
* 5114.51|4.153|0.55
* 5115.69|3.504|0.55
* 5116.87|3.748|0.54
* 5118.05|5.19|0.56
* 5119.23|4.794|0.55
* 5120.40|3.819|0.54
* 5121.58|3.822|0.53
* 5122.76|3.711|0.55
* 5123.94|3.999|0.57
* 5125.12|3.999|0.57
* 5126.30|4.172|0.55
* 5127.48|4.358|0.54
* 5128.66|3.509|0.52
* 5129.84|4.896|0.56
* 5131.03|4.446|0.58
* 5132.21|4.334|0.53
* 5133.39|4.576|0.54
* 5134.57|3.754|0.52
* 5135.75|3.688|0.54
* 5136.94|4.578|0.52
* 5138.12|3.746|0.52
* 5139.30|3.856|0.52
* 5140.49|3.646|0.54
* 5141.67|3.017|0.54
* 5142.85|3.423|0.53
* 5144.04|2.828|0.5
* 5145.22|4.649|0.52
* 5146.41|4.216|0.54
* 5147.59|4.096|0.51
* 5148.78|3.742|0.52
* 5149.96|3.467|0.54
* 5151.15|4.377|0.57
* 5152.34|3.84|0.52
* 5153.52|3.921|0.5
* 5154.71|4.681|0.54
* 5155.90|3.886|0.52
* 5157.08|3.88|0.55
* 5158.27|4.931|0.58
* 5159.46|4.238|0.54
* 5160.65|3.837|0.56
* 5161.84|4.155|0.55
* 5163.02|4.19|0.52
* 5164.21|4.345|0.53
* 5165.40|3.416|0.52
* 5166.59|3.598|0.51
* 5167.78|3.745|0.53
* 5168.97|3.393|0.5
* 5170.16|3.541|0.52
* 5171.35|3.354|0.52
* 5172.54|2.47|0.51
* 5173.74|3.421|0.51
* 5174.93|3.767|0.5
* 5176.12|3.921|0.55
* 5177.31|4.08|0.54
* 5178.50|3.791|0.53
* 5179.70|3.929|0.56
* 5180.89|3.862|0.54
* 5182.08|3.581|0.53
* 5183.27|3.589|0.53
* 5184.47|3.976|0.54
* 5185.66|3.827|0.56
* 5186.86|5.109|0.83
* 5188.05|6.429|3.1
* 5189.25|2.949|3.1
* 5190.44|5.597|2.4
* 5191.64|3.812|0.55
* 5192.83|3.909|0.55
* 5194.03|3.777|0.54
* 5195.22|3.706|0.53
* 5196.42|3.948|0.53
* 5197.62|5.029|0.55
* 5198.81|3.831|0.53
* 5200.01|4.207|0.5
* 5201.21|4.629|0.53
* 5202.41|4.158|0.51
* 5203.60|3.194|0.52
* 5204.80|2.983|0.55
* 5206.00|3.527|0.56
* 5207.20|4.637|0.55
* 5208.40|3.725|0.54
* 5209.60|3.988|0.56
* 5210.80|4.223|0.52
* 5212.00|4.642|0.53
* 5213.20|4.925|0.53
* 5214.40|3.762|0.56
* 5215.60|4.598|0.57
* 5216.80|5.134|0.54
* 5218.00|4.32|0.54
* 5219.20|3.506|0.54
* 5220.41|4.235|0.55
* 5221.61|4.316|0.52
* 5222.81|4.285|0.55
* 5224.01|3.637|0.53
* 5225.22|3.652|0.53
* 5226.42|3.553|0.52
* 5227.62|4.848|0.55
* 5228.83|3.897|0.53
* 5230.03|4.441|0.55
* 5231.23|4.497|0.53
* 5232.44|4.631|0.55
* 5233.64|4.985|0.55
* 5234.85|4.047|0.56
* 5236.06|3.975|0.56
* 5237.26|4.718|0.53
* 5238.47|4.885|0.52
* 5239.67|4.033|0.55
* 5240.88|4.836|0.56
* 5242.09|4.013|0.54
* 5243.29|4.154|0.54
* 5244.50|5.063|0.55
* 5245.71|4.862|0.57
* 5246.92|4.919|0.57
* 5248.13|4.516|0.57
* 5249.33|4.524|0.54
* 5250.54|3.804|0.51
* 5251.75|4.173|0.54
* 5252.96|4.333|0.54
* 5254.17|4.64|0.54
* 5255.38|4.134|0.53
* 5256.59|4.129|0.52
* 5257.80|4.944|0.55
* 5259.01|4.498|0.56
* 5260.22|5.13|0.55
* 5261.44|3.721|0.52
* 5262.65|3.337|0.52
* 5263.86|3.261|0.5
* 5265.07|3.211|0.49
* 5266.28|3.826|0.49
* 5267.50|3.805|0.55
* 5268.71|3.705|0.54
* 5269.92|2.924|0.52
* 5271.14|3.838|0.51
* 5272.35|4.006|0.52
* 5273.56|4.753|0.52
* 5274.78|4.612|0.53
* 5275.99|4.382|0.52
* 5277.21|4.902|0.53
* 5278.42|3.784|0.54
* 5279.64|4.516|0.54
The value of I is 2.22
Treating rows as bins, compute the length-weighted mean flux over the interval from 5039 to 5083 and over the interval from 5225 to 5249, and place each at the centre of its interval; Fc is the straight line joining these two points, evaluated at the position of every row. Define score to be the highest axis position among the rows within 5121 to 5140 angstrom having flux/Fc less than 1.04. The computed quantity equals 5139.30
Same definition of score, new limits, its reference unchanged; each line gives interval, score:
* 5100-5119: 5116.87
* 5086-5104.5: 5103.92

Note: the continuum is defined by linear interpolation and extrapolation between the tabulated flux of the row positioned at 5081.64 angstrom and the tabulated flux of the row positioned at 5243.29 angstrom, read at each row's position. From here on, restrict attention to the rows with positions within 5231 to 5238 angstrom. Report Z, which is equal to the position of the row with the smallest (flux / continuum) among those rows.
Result 5236.06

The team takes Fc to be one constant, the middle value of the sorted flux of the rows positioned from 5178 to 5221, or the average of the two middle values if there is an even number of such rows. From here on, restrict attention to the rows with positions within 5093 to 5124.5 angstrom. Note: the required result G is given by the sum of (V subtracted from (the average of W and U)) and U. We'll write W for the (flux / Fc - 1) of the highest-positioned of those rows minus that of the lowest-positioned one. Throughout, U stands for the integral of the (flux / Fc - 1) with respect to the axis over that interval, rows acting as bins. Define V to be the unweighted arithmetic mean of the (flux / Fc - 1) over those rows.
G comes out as 3.3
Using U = 2.3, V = 0.07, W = -0.10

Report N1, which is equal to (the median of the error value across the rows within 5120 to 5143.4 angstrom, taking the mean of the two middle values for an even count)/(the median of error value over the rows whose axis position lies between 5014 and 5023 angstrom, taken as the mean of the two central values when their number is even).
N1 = 0.94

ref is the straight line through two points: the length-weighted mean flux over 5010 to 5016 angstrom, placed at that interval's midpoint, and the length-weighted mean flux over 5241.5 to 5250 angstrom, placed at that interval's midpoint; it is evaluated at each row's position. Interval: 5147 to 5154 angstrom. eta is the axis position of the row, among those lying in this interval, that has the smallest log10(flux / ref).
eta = 5149.96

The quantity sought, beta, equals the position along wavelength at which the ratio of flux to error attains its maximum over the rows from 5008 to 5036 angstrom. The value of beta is 5008.46 angstrom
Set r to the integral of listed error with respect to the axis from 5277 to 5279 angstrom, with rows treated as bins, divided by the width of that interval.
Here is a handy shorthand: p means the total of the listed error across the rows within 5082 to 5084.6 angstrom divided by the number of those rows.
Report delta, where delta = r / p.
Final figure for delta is 1.00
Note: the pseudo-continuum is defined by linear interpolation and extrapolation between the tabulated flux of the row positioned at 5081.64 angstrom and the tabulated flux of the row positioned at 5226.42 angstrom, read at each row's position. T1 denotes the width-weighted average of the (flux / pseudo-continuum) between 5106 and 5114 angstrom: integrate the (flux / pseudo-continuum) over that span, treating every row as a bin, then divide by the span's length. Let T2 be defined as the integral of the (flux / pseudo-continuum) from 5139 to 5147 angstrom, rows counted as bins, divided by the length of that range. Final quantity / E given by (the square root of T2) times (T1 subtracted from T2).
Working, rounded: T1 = 1.059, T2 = 0.95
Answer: -0.11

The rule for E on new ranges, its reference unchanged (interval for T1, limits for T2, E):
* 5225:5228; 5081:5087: -0.05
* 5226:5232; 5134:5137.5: -0.18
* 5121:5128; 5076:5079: 0.04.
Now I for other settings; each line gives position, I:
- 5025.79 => 1.86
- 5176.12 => 1.78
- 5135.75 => 1.71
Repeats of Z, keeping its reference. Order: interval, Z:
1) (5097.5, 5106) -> 5099.23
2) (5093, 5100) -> 5099.23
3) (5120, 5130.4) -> 5128.66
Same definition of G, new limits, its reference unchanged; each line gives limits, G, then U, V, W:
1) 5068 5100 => 4.8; 3.3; 0.10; -0.20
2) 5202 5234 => 2.7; 1.7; 0.06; 0.21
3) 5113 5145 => 0.7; 0.6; 0.02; -0.50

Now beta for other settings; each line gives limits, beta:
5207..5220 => 5216.80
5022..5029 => 5025.79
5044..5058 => 5044.34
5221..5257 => 5238.47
